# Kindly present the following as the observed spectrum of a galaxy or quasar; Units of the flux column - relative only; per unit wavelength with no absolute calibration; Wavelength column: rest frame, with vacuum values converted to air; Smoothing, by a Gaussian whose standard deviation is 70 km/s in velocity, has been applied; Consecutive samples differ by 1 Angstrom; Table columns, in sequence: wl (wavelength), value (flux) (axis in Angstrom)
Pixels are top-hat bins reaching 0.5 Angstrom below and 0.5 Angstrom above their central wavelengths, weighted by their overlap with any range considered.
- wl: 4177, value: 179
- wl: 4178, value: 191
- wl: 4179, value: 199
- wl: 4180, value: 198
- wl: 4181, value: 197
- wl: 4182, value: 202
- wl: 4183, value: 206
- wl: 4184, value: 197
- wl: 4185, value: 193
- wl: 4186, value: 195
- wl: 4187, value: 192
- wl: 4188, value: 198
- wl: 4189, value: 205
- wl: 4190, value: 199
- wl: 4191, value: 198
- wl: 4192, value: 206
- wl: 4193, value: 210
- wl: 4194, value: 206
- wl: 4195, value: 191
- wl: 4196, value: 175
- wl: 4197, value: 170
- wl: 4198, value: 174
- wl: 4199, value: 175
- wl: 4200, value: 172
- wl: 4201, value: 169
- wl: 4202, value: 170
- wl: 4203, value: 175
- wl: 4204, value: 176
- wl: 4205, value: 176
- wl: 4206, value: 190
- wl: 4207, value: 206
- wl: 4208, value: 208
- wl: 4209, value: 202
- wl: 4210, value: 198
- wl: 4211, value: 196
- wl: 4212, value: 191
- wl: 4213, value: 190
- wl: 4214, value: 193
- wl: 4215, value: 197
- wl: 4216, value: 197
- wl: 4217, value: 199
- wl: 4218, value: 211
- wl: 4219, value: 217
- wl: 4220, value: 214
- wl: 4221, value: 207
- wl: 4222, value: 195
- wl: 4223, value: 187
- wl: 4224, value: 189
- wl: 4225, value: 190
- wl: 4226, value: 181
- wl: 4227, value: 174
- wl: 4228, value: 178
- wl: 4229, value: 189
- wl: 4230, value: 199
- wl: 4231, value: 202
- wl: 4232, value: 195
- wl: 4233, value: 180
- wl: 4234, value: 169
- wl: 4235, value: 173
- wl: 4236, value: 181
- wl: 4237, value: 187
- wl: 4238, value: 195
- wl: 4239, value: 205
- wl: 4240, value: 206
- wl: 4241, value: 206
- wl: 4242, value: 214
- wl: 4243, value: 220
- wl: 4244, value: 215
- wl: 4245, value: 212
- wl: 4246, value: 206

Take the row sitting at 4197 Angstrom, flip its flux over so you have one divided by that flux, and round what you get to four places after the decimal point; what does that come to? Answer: 0.0059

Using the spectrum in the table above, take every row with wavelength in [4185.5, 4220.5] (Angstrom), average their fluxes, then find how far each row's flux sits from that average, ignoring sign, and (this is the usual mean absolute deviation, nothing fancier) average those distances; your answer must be 12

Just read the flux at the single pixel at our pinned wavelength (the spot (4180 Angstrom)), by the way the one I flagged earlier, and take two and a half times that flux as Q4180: 495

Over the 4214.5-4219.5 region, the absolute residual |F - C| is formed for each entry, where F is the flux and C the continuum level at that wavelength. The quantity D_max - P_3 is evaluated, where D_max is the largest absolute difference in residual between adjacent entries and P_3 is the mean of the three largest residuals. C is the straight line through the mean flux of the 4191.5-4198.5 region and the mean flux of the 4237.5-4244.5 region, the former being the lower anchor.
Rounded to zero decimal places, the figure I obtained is 1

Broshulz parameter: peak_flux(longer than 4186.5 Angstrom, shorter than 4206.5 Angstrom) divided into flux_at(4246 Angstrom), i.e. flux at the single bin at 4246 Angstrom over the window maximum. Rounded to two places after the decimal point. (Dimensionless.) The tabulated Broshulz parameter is 0.98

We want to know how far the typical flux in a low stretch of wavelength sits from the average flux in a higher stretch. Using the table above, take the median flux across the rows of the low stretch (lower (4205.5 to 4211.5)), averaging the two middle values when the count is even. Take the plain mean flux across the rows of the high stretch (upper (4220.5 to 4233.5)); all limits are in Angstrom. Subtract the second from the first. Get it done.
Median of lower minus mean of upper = 10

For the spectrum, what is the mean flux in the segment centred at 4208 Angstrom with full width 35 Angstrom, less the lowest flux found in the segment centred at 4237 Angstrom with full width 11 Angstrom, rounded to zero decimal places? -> 23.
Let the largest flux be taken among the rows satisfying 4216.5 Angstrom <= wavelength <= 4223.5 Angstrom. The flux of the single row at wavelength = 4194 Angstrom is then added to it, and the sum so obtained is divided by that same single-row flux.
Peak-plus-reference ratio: 2.05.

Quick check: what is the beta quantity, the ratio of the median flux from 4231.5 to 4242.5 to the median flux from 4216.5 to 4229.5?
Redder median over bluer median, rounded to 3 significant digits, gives 1.03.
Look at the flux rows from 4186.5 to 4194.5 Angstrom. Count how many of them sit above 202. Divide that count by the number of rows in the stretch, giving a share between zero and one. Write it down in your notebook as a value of 0.50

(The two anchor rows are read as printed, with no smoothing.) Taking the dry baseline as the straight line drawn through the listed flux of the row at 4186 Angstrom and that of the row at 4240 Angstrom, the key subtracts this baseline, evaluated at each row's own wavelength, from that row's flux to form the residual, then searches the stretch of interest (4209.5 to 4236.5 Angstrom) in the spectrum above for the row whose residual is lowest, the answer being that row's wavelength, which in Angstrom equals 4234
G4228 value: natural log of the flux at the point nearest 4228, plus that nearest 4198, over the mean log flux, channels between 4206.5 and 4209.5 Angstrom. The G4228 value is 1.94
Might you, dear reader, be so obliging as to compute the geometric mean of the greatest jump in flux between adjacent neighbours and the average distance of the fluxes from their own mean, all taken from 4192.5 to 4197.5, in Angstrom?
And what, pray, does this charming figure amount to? 15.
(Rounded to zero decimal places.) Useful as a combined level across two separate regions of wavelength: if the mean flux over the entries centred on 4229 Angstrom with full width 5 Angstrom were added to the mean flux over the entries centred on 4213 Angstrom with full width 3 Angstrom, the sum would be 380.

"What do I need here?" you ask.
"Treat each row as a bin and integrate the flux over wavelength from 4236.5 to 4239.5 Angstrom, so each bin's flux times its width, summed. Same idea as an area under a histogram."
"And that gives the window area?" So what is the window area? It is 587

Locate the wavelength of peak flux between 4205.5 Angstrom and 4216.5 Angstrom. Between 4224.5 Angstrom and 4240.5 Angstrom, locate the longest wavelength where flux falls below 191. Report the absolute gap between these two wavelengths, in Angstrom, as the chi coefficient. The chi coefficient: 29 Angstrom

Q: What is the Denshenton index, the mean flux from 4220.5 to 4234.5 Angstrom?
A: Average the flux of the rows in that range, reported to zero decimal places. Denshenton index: 188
